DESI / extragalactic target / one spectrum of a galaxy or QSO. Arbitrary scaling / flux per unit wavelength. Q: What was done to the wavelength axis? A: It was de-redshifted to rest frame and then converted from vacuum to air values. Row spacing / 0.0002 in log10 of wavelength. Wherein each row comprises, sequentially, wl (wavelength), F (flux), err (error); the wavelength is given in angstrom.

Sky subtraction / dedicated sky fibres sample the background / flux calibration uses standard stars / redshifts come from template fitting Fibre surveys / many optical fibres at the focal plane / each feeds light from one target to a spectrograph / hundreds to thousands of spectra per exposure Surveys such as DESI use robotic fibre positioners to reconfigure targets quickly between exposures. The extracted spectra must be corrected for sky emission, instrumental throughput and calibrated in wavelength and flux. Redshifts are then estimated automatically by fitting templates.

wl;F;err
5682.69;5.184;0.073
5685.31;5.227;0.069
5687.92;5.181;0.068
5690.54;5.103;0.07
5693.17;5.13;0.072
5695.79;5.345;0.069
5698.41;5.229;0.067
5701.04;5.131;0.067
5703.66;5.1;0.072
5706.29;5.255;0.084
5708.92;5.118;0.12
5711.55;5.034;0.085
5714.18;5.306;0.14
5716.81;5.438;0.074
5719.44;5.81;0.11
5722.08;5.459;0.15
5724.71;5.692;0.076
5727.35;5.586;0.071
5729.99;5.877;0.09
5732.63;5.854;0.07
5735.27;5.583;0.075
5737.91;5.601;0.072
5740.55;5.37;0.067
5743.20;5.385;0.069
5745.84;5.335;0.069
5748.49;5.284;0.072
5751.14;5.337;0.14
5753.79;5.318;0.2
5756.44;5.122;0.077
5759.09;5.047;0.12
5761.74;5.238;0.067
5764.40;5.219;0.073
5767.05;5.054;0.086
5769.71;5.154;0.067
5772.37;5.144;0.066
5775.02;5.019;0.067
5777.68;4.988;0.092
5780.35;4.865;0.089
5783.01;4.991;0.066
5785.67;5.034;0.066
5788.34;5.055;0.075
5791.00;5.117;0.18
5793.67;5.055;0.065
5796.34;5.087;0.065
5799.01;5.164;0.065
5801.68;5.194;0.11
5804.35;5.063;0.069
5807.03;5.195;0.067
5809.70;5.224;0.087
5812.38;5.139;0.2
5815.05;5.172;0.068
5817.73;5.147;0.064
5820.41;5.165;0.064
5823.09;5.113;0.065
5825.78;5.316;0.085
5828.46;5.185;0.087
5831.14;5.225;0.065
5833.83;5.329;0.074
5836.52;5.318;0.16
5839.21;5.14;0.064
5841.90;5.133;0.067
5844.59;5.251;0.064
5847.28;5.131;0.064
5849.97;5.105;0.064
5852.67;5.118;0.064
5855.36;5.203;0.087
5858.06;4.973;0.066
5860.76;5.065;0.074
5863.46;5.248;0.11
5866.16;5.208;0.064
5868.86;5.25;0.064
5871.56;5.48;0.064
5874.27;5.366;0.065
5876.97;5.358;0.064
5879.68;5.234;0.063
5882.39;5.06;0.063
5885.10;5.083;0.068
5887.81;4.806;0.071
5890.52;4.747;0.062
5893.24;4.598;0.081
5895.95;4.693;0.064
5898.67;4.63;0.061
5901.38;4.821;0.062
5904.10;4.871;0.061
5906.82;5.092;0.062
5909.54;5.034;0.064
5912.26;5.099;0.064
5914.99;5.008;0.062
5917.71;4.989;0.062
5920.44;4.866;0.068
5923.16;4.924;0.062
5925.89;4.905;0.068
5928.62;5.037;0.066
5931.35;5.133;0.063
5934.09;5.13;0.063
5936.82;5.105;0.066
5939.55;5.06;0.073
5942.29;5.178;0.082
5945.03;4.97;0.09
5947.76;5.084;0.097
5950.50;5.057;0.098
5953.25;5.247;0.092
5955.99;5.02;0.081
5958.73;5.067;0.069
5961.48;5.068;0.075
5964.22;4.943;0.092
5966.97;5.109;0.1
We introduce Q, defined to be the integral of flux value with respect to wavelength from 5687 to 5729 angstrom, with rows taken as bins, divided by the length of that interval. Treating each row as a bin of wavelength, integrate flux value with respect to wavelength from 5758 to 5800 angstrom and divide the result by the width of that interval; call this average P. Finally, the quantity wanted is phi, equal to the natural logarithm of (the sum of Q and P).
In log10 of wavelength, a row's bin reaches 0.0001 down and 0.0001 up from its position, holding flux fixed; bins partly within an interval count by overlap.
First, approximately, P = 5.08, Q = 5.31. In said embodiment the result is 2.34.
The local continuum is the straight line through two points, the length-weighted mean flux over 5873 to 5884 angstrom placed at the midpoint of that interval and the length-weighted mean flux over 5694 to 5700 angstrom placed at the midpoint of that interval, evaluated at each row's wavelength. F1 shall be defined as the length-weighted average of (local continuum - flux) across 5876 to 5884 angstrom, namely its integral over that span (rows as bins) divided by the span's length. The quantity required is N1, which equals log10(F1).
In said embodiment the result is -1.4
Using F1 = 0.04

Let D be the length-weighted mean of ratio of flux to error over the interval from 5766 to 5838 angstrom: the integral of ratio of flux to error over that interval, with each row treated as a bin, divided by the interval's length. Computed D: 66.3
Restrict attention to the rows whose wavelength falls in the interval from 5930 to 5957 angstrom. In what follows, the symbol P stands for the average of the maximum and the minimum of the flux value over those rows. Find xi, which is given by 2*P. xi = 10.2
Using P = 5.11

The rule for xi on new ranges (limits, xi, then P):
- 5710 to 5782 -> 10.7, 5.37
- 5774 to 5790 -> 9.9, 4.96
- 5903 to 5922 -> 10.0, 4.98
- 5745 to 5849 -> 10.2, 5.10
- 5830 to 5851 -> 10.4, 5.22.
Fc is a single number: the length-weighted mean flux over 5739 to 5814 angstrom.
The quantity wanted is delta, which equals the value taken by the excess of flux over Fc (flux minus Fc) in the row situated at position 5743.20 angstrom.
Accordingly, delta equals 0.23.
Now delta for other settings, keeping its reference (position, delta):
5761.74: 0.09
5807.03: 0.04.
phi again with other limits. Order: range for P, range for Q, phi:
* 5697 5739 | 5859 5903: 2.35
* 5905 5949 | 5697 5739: 2.35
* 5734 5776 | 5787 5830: 2.34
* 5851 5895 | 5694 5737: 2.35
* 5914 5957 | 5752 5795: 2.32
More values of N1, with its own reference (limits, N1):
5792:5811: -0.9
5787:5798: -0.8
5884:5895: -0.3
